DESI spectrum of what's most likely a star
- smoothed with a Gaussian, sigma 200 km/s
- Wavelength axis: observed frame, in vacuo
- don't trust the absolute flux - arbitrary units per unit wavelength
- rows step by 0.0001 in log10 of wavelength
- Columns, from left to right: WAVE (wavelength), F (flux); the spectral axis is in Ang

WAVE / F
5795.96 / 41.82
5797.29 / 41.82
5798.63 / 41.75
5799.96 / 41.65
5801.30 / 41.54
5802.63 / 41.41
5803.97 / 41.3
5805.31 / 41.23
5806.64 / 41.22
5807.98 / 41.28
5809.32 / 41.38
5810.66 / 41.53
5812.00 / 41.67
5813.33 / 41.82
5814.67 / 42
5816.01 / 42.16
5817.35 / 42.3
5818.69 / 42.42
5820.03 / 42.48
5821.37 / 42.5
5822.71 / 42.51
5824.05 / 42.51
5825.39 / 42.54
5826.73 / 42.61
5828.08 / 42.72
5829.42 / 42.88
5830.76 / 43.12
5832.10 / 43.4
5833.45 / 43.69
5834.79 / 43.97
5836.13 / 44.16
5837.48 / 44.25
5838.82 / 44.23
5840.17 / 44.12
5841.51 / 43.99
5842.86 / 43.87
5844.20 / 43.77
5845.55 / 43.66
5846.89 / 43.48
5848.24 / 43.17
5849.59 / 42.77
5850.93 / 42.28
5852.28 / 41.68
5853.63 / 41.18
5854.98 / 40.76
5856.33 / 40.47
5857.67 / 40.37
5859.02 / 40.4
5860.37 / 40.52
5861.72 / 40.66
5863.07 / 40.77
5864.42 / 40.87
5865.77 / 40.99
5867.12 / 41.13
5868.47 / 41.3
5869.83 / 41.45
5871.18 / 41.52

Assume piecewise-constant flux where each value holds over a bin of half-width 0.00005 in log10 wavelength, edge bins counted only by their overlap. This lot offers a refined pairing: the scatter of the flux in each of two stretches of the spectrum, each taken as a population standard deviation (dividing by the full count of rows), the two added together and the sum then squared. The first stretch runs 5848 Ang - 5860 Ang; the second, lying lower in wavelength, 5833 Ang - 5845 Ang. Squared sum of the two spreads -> 1.4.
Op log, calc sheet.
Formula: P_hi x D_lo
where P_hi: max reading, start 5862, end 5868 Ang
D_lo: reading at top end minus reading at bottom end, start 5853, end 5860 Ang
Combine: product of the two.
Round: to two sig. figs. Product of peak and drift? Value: -32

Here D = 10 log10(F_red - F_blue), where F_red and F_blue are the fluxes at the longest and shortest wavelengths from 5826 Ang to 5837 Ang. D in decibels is 1.9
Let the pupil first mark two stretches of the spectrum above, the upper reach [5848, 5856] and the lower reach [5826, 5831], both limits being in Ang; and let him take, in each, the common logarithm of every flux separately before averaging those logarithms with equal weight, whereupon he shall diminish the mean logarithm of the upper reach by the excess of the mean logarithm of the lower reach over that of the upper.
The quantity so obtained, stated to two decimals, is 1.61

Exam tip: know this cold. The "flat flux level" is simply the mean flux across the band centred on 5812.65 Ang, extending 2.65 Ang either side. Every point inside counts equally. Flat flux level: 41.8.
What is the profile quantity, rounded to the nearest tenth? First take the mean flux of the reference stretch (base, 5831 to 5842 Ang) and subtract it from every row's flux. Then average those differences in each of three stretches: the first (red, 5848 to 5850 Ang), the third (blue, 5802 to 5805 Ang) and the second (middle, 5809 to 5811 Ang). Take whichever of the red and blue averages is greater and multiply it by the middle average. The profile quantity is 2.5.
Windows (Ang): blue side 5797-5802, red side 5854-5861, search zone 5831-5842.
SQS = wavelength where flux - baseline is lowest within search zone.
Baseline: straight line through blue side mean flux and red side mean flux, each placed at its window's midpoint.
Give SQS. 5832.10 Ang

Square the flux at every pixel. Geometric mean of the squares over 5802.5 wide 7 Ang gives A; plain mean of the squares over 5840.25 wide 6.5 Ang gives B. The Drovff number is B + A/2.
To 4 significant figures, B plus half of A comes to 2802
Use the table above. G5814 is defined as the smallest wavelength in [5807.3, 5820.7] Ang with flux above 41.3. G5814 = 5809.32 Ang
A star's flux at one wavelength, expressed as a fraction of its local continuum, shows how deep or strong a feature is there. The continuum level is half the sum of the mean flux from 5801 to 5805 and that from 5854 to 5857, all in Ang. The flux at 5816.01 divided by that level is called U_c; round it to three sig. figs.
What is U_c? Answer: 1.03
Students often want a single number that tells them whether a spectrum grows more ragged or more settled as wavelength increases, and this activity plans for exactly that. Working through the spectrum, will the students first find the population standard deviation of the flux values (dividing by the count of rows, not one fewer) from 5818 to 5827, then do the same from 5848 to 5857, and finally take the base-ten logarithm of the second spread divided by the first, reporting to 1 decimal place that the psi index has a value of 1.2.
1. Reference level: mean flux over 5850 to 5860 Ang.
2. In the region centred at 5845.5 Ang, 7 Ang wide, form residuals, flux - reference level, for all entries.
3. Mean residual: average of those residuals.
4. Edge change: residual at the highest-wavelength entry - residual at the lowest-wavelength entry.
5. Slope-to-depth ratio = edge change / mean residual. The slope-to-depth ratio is -0.3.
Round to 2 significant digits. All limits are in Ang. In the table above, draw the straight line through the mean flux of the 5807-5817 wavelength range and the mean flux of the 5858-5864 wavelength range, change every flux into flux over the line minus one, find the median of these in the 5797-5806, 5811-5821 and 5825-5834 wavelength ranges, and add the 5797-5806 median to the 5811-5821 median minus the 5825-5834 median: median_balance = -0.034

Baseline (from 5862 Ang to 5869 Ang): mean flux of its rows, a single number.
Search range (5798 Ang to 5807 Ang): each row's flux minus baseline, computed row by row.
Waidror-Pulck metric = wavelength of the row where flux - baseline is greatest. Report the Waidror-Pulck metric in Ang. 5798.63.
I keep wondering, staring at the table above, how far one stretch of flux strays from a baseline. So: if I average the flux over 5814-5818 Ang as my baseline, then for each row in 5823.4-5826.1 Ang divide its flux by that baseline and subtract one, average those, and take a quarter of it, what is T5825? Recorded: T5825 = 0.002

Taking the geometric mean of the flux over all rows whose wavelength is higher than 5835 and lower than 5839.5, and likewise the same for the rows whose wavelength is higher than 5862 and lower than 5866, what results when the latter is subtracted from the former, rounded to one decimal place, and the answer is 3.3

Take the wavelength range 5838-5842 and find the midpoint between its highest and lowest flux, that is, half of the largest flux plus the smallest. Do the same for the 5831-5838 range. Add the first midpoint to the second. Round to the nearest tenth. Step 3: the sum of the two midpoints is 87.9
